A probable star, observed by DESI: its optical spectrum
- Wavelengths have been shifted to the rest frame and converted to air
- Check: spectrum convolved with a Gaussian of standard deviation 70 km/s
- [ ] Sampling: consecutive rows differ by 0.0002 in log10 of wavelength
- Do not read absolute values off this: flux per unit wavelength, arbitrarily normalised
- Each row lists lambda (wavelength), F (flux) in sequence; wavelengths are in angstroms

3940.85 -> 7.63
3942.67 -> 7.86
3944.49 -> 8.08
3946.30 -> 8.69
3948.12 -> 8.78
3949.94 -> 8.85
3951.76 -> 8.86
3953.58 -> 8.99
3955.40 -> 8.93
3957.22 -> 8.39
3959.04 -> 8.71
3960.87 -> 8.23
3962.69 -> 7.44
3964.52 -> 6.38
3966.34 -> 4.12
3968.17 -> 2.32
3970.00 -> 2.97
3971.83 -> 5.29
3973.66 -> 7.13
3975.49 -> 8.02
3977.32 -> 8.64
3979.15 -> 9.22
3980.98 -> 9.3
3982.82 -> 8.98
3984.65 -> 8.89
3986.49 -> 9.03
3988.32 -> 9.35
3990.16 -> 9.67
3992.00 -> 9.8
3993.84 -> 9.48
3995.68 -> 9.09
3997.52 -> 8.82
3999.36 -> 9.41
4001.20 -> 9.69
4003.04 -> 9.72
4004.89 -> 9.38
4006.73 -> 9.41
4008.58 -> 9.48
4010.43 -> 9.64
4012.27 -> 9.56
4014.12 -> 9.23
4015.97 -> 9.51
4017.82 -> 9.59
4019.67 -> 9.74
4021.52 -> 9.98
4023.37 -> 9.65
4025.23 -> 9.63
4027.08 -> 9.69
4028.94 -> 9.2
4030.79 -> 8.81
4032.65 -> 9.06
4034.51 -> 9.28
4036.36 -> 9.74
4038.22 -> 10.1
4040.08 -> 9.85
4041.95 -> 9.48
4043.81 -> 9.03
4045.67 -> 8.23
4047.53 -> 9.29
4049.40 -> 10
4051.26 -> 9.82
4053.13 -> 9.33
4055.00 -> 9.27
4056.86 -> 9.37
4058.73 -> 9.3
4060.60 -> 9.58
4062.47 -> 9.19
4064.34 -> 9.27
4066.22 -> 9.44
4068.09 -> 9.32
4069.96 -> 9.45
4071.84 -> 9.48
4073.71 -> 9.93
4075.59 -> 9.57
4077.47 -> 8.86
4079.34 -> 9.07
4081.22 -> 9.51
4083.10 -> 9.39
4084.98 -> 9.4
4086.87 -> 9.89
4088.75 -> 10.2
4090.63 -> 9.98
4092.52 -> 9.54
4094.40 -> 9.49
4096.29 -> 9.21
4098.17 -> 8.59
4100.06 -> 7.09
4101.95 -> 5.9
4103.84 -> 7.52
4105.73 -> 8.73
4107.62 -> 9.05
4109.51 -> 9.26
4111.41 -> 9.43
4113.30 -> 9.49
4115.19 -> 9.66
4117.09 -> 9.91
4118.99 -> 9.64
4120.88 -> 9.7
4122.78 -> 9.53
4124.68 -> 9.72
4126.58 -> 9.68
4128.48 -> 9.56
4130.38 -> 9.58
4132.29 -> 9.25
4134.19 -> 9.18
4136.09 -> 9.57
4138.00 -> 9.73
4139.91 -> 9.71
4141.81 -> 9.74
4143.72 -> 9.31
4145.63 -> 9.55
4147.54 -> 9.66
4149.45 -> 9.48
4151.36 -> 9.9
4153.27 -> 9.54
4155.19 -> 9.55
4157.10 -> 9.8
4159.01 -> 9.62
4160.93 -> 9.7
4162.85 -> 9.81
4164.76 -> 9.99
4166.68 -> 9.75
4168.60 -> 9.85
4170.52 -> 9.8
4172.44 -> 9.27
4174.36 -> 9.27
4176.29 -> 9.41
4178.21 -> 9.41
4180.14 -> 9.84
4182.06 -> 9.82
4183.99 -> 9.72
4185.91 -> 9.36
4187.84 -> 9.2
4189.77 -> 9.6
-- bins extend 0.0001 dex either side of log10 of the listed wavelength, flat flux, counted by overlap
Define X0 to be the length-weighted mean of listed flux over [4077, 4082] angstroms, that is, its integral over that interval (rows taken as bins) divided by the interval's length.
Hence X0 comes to 9.2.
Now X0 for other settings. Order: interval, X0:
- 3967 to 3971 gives 2.8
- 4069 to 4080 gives 9.4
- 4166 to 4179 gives 9.5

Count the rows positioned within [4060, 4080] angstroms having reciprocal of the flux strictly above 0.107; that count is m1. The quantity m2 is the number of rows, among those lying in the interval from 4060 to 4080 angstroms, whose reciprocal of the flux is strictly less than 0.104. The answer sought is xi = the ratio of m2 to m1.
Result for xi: 0.2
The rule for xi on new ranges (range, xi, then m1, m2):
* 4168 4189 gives 1.7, 3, 5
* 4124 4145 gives 1.7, 3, 5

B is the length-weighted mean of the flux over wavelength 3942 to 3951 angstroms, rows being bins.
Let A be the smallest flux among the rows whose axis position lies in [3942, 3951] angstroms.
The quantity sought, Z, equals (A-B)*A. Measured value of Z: -4.8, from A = 7.86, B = 8.47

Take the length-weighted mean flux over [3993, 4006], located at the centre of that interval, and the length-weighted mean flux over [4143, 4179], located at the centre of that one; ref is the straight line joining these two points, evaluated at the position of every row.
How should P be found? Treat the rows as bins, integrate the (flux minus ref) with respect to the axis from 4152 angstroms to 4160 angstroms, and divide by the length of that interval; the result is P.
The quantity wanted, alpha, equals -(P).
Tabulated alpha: -0.03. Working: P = 0.0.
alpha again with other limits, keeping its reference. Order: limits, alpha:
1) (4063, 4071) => 0.11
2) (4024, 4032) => 0.08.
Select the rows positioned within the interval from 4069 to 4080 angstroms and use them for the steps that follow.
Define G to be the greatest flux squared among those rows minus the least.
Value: 20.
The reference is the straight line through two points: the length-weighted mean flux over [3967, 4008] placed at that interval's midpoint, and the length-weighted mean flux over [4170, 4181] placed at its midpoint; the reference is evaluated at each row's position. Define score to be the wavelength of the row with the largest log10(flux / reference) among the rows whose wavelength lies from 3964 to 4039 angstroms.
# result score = 3992.00 angstroms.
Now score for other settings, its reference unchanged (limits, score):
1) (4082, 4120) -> 4088.75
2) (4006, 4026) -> 4021.52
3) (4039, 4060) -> 4049.40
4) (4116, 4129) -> 4117.09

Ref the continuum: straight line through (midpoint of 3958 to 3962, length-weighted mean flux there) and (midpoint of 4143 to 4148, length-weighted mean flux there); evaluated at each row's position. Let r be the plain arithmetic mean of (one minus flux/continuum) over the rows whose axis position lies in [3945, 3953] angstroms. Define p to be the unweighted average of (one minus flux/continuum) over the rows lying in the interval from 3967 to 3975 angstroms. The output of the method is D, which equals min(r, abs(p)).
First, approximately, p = 0.48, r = -0.05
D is -0.05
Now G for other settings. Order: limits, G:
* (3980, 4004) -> 18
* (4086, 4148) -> 69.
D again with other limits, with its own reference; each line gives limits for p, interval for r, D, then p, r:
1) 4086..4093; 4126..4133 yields -0.01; -0.08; -0.01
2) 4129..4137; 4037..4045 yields -0.08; 0.00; -0.08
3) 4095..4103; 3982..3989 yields -0.06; 0.17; -0.06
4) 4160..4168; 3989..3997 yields -0.11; -0.02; -0.11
